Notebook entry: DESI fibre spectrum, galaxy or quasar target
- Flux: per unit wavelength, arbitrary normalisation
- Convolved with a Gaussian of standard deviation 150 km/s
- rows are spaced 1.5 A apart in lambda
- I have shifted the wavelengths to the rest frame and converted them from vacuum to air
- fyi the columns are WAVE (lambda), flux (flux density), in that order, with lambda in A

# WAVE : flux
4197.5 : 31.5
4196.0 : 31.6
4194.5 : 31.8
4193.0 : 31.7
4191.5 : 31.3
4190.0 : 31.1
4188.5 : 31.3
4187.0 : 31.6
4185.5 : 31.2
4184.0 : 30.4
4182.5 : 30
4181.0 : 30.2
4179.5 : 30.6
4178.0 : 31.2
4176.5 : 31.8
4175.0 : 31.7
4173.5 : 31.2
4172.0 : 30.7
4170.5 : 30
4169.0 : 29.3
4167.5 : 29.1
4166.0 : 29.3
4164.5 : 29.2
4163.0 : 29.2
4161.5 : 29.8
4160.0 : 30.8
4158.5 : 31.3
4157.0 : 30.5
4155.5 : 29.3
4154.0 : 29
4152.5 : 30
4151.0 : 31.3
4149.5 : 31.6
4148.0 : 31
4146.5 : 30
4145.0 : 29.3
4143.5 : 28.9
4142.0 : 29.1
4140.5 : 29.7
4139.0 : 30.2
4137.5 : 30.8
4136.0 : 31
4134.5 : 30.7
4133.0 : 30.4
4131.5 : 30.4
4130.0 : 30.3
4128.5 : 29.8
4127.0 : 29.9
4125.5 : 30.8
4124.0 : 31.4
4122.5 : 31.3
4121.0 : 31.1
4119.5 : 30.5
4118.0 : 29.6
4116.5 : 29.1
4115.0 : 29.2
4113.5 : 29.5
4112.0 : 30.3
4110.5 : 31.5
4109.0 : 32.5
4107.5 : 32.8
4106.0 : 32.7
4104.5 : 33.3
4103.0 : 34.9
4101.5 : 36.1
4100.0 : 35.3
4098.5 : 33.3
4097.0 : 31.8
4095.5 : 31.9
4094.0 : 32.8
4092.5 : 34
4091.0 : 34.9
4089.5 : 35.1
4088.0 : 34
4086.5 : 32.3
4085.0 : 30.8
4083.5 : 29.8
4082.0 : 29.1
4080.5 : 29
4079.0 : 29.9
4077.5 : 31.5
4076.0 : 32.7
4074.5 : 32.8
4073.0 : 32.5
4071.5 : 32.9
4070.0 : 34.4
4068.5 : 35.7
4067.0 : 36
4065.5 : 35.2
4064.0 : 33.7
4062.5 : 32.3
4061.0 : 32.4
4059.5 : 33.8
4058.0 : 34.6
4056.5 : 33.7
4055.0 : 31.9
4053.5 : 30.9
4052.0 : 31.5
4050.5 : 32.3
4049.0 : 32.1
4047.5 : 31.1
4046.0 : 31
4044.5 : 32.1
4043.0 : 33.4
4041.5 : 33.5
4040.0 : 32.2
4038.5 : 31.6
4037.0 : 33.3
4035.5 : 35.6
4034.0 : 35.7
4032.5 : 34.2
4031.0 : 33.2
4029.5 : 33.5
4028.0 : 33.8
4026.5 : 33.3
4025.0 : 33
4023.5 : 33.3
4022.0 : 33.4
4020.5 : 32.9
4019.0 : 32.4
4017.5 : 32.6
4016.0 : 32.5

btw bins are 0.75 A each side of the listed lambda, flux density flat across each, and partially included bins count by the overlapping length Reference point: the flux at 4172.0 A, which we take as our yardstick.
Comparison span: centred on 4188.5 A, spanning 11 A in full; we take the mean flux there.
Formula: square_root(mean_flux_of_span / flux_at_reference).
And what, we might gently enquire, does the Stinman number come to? 1.01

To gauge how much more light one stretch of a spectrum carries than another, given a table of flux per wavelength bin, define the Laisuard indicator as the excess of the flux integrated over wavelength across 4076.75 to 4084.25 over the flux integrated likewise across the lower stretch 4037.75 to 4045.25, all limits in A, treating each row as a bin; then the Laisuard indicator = -20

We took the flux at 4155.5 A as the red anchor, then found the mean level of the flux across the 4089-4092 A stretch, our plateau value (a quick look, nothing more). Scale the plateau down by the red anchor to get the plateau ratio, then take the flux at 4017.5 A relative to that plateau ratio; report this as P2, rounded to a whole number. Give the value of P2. 27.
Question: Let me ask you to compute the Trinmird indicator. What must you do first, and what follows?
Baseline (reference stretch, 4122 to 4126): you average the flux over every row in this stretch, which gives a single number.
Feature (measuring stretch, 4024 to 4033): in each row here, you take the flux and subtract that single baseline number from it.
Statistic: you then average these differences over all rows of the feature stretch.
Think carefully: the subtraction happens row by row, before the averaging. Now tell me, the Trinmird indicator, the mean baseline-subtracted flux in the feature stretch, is 2.3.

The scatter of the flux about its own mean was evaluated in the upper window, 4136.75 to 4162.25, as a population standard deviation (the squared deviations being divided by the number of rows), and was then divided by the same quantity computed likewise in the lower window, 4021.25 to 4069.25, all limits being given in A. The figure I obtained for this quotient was 0.61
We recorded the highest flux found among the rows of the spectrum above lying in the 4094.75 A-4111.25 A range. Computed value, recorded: 36.1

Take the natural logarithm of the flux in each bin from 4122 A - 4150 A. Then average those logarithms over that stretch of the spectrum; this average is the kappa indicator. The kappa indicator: 3.412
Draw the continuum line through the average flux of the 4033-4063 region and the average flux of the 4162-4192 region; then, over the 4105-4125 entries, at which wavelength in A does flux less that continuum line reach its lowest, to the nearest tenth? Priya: 4116.5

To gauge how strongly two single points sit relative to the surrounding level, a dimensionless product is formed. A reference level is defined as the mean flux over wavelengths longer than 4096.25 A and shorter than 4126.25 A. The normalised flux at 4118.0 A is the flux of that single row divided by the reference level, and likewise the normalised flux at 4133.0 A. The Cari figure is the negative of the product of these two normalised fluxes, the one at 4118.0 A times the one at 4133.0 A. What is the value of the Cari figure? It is -0.89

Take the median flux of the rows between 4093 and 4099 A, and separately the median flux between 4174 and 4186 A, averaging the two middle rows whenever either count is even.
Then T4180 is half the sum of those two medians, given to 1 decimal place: 31.6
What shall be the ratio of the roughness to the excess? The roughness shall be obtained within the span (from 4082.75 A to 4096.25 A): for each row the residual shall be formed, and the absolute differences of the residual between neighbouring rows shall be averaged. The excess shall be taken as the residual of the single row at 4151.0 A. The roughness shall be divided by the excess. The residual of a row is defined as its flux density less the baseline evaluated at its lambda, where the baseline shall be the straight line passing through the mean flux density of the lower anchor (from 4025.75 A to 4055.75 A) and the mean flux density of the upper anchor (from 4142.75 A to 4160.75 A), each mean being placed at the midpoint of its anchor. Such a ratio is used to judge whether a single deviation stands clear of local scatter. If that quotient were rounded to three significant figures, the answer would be 1.03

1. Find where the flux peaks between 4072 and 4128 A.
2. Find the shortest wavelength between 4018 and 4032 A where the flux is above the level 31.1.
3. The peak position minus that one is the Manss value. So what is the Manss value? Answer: 82.5 A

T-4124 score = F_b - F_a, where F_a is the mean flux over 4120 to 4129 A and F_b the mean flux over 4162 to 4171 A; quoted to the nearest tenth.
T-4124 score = -1.4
